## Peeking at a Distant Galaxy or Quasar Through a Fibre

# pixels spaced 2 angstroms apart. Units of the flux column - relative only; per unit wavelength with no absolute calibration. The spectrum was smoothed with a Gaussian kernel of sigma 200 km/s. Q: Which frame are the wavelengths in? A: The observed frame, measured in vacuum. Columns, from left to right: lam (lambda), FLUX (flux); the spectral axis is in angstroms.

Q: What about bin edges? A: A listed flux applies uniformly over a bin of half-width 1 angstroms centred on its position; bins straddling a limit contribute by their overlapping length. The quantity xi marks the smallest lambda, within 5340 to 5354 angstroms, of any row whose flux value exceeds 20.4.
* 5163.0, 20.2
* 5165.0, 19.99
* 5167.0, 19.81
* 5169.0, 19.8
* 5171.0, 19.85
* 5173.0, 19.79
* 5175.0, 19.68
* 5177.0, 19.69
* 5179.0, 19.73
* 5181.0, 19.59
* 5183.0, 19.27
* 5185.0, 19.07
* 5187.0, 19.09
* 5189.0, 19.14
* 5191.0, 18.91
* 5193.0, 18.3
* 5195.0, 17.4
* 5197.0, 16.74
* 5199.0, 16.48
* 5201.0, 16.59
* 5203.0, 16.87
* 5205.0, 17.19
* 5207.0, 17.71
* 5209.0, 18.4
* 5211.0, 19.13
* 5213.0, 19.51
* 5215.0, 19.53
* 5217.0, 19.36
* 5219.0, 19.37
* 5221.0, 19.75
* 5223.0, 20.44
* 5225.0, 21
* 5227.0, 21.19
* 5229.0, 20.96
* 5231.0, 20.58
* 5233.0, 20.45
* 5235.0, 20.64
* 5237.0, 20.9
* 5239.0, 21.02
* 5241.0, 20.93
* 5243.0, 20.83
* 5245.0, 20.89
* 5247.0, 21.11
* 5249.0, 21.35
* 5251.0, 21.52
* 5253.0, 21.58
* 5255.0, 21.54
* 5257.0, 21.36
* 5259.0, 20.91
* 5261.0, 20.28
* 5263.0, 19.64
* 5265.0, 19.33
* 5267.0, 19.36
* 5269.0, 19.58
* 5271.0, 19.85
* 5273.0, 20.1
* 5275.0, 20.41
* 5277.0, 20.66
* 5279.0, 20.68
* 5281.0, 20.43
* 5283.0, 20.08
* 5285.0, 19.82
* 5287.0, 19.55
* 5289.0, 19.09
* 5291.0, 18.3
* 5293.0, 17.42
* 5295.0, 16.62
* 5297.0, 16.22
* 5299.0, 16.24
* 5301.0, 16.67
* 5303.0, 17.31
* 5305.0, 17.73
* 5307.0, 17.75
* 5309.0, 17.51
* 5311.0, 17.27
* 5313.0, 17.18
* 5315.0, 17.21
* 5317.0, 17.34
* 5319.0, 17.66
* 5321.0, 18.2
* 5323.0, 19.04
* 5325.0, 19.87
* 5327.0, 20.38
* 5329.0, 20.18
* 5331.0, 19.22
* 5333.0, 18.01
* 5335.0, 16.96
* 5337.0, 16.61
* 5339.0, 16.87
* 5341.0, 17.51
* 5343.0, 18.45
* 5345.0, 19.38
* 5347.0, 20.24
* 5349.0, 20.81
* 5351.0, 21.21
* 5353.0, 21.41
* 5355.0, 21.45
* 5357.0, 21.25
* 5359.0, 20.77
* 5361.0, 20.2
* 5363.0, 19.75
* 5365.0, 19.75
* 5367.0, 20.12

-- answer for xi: 5349.0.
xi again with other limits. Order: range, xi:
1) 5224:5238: 5225.0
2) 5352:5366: 5353.0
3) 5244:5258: 5245.0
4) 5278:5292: 5279.0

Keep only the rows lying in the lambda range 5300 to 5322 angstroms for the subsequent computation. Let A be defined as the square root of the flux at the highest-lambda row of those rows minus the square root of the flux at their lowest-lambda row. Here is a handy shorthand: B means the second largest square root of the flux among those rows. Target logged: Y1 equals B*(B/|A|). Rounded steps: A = 0.18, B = 4.21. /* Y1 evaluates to 97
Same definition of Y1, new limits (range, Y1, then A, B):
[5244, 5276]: 408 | -0.05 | 4.64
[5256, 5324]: 81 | -0.26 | 4.57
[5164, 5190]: 207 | -0.10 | 4.46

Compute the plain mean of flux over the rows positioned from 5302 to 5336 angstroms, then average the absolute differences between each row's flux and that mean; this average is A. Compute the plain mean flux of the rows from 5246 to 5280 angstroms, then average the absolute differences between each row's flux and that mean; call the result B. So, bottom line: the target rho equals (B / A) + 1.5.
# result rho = 2.2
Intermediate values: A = 0.93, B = 0.7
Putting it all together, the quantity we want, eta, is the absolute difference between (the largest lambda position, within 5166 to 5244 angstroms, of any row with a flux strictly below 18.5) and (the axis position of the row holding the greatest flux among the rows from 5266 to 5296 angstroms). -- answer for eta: 70 angstroms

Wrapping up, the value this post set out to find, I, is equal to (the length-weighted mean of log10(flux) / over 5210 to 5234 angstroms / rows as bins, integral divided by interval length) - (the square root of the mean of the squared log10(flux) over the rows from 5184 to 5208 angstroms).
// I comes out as 0.05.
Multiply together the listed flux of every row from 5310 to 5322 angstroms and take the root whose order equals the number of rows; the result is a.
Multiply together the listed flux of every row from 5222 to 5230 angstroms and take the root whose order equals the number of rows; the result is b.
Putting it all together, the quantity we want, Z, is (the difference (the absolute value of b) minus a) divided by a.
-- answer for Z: 0.20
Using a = 17.5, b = 20.9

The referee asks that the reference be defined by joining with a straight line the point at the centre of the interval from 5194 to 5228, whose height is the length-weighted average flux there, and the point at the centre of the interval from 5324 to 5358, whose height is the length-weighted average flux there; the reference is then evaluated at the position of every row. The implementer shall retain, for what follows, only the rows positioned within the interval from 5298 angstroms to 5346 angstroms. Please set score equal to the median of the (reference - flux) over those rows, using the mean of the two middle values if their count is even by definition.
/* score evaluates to 1.7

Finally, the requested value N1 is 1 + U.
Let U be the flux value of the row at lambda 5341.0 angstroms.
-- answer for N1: 18.5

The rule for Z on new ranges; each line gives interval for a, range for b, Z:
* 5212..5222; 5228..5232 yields 0.06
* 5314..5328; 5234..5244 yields 0.13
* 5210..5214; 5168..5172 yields 0.03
